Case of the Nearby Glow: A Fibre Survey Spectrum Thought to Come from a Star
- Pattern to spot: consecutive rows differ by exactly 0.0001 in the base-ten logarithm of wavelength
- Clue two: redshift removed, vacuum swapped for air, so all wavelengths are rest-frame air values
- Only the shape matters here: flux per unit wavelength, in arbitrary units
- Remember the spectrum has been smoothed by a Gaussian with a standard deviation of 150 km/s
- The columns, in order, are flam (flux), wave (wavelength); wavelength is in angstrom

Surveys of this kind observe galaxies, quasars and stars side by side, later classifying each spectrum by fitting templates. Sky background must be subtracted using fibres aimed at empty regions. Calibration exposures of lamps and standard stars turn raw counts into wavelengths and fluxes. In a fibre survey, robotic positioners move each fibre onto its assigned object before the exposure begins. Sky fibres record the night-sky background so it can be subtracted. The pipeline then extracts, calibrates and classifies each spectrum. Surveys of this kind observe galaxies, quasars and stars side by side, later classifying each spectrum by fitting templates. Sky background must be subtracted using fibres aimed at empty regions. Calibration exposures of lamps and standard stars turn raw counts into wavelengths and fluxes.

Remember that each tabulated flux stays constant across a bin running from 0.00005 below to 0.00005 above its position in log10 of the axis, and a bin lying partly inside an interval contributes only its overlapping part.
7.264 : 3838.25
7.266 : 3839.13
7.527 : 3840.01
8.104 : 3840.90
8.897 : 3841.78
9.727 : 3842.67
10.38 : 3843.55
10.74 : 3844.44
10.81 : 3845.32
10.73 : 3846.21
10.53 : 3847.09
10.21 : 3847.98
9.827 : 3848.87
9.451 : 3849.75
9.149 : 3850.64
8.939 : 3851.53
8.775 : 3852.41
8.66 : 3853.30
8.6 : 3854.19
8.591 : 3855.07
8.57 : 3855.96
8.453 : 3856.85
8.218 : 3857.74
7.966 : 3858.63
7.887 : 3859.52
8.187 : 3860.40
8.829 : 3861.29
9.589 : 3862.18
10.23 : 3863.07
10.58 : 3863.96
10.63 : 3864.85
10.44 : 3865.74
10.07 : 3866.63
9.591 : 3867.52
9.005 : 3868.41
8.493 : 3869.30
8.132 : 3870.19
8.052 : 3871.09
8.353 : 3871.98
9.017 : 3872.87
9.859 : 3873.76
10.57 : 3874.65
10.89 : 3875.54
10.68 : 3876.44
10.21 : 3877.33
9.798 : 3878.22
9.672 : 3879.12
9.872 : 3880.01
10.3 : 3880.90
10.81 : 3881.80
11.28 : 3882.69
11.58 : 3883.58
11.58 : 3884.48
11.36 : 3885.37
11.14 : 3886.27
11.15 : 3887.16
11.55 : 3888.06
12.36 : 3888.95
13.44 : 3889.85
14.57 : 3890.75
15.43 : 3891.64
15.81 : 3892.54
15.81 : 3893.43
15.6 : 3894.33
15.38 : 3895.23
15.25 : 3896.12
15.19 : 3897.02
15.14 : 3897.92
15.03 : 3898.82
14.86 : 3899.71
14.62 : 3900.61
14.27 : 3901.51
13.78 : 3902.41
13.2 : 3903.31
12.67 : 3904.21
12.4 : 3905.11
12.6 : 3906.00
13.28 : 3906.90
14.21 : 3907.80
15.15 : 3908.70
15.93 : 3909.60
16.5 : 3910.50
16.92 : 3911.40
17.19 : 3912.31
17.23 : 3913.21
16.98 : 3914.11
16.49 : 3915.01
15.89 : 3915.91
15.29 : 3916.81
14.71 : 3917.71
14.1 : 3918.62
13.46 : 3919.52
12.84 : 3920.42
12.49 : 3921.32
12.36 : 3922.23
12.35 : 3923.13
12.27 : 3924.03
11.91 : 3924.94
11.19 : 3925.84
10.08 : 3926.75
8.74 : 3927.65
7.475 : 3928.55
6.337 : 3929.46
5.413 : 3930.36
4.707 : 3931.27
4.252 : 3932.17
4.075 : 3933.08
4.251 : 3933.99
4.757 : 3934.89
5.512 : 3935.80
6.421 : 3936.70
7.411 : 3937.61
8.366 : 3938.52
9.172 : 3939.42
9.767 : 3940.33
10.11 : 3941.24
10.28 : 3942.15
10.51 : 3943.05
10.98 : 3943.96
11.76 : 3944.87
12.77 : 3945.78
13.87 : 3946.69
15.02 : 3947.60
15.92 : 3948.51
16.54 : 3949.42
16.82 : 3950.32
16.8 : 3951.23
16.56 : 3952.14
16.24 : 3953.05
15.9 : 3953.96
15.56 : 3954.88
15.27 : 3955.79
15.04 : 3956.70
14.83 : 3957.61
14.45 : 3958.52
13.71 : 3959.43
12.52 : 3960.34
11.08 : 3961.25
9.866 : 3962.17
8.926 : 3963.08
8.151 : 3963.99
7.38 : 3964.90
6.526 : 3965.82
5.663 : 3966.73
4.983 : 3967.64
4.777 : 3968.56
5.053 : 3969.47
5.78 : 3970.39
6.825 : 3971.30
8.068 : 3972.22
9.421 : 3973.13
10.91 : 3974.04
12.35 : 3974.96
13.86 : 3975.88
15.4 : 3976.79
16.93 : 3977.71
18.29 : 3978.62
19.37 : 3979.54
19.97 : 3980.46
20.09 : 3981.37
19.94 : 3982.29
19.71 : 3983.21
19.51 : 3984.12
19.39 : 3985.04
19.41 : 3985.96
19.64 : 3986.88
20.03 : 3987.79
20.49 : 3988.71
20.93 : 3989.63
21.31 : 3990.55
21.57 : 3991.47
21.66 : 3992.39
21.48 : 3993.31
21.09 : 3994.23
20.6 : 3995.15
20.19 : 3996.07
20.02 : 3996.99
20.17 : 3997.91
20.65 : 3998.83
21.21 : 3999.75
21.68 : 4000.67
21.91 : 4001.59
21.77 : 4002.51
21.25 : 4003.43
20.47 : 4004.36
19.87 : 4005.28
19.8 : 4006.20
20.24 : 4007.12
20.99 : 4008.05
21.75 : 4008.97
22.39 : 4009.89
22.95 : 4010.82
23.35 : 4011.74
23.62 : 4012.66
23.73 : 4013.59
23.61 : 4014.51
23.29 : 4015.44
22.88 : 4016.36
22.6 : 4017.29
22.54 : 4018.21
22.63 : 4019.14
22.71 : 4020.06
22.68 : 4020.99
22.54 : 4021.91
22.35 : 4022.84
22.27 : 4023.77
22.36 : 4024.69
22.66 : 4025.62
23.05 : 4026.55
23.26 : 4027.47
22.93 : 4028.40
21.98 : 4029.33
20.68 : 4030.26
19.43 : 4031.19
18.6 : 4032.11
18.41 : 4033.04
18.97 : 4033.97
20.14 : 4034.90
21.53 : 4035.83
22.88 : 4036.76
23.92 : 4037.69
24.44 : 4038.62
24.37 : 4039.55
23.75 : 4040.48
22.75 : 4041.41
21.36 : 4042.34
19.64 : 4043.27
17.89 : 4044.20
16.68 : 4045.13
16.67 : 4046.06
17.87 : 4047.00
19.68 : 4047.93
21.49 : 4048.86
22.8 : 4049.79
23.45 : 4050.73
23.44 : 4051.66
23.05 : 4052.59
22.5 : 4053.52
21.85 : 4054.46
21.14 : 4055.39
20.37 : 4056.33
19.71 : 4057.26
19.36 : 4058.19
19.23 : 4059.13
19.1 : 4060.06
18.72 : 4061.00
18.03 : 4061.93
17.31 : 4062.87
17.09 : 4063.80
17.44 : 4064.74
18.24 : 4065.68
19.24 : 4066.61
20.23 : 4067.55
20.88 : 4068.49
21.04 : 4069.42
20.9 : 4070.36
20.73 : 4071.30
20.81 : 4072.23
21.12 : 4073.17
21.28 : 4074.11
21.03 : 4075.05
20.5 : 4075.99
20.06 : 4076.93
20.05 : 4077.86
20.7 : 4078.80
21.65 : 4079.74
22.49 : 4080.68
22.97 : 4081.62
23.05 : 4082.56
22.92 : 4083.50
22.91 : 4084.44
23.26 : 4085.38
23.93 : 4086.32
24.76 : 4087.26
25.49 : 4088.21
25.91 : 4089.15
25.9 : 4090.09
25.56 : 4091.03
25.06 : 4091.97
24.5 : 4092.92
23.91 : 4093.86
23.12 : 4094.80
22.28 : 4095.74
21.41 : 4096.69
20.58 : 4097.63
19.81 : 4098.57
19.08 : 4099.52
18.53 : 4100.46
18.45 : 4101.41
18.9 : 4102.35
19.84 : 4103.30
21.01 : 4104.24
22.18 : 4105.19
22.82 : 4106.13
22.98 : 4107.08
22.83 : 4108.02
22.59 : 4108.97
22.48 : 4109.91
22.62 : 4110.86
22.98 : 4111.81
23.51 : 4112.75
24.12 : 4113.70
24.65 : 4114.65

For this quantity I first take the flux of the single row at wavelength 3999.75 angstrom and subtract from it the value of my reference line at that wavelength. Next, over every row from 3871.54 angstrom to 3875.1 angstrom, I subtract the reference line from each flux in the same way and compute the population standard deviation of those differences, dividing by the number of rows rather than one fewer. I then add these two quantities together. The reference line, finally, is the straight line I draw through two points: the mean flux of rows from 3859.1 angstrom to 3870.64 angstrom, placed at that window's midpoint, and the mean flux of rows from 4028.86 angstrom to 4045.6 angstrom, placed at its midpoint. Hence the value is 4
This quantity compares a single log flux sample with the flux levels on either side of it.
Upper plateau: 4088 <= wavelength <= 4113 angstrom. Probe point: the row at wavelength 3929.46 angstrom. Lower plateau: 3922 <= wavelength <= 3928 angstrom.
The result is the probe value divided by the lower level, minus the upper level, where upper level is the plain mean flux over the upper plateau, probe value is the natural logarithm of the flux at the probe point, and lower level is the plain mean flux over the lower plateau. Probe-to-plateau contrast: -22.2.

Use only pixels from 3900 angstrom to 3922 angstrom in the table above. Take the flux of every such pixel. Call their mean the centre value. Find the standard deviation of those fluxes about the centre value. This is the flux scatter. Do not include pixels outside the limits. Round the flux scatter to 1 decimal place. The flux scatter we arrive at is 1.6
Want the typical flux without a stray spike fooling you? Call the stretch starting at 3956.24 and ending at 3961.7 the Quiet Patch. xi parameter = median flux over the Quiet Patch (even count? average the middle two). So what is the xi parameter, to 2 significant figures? 14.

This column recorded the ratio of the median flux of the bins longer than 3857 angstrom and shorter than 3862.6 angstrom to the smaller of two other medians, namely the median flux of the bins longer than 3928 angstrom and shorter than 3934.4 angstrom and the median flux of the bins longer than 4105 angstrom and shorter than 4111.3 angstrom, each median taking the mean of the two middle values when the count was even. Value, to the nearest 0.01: 1.74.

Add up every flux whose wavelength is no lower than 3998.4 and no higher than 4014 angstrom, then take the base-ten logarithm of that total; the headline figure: 2.57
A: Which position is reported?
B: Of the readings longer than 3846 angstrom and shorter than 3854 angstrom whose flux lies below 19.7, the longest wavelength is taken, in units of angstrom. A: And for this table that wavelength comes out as 3853.30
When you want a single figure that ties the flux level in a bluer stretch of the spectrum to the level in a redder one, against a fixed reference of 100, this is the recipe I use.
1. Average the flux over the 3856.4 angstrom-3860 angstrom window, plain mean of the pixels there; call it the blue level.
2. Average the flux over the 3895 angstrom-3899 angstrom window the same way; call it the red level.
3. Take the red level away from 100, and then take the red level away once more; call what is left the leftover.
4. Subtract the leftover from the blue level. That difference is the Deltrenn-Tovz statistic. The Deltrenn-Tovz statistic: -61.5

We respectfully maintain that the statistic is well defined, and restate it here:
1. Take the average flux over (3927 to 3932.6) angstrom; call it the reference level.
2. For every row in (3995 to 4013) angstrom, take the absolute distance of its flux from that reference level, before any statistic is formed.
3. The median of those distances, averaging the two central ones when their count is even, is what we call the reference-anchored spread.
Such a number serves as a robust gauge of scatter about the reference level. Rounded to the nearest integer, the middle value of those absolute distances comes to 15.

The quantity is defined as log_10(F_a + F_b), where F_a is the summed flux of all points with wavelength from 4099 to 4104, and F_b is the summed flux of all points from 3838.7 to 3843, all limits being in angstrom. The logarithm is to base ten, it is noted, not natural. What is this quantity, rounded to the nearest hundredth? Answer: 2.13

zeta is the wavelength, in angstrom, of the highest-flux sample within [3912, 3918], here 3913.21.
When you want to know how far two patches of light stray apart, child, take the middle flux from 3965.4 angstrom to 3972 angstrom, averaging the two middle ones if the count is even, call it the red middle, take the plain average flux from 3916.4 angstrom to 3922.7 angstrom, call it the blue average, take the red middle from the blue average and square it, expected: 63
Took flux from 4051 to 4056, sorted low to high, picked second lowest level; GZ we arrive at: 21.85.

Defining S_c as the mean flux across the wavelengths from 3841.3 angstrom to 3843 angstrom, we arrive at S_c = 9.3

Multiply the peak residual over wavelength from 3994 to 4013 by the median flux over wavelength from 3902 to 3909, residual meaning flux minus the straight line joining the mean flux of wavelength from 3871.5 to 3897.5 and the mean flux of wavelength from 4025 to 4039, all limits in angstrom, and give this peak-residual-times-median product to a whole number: 44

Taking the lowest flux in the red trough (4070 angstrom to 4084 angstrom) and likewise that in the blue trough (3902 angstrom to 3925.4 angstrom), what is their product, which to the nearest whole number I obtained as 239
